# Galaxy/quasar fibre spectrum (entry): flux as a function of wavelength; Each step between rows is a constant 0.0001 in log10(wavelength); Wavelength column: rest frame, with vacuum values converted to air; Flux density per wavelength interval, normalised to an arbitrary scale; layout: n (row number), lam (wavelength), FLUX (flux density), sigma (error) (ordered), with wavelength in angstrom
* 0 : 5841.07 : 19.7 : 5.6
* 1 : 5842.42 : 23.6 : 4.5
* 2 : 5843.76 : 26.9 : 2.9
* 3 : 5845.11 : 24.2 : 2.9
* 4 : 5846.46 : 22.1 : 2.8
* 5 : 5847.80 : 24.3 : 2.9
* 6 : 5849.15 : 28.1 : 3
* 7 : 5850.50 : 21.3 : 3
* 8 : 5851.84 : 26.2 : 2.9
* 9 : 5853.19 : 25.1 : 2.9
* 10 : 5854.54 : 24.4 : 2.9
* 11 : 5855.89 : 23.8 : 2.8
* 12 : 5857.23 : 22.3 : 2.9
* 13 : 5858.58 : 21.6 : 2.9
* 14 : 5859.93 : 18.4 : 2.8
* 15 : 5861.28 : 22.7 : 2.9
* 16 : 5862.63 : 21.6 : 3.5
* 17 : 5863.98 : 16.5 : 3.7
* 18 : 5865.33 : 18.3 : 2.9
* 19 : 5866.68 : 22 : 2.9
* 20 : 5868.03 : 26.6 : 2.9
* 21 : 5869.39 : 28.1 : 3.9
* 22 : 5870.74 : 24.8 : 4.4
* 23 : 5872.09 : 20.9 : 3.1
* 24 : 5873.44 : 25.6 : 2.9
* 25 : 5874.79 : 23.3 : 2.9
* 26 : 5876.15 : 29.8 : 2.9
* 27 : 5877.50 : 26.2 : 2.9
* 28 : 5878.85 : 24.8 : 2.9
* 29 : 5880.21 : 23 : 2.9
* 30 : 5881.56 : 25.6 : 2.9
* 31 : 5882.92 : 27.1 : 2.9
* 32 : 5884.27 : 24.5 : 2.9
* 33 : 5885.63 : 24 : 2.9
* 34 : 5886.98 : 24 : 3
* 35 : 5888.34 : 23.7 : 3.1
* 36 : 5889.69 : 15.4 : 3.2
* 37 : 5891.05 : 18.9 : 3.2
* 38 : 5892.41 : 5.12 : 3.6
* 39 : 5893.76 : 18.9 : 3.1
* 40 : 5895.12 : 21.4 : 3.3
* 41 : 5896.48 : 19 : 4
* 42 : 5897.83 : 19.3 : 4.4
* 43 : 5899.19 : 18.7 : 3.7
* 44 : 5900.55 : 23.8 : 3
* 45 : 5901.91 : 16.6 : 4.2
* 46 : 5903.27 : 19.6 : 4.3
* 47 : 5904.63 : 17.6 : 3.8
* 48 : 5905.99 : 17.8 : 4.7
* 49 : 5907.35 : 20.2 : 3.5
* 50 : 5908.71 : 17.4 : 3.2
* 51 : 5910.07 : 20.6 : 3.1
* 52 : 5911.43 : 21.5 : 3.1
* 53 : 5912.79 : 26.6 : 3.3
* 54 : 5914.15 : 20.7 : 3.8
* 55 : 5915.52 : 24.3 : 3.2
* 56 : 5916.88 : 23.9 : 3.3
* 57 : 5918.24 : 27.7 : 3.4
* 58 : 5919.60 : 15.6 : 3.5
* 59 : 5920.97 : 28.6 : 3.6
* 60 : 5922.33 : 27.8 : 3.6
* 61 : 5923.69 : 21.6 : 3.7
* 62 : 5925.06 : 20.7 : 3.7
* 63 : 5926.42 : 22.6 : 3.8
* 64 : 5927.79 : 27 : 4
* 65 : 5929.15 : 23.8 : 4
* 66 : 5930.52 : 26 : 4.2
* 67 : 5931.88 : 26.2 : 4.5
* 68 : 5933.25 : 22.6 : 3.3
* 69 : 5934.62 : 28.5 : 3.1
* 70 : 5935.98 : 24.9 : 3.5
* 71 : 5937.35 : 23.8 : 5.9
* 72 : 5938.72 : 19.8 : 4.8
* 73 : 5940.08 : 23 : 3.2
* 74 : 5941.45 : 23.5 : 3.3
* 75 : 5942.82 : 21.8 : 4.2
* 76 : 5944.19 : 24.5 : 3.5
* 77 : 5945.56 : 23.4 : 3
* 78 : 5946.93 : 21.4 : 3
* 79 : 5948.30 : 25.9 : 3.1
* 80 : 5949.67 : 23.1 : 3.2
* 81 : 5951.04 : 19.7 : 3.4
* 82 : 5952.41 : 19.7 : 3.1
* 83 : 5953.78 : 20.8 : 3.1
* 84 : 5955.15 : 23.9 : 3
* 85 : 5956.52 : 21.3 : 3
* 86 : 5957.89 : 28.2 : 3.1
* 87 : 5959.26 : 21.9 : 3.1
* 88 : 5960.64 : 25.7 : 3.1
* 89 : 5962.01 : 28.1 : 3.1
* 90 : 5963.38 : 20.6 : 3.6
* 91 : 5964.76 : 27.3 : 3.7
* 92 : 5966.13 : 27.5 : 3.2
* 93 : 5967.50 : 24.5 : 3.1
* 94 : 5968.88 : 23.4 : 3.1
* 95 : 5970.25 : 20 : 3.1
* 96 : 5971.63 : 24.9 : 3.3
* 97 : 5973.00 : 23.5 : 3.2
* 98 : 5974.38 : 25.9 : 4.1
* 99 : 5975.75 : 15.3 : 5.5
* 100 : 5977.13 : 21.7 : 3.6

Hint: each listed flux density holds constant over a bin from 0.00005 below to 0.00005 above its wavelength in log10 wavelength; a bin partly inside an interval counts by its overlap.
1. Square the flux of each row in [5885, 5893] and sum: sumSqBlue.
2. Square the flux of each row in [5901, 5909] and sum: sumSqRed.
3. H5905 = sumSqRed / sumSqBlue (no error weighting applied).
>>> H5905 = 0.9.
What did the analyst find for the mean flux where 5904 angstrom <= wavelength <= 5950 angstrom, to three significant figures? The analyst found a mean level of 23.1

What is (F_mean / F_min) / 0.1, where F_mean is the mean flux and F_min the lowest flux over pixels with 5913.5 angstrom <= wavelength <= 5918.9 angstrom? 11.7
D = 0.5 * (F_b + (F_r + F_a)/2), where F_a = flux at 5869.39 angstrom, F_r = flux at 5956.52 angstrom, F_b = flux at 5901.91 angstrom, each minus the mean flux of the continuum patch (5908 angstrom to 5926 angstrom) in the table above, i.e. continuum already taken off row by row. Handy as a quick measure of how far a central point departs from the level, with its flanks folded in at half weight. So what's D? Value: -2.2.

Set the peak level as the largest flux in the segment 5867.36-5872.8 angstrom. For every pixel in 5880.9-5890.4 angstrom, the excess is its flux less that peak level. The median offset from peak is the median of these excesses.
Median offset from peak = -4.1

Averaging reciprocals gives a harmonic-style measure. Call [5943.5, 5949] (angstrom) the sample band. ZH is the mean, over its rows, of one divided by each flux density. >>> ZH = 0.042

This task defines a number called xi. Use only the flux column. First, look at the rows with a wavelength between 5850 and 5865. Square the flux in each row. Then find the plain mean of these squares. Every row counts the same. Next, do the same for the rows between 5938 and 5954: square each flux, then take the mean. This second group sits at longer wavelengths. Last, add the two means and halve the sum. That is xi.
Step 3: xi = 498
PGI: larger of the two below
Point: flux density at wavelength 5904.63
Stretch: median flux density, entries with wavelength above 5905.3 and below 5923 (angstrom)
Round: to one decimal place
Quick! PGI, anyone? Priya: 21.5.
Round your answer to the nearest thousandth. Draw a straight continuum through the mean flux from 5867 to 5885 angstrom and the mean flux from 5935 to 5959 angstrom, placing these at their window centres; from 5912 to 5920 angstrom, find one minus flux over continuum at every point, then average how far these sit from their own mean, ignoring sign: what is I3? 0.138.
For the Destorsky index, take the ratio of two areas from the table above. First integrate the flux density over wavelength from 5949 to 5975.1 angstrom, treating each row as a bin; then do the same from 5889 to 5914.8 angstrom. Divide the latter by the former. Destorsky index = 0.79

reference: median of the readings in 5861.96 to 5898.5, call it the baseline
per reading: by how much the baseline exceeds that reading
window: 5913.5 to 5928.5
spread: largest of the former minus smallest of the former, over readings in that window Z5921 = 13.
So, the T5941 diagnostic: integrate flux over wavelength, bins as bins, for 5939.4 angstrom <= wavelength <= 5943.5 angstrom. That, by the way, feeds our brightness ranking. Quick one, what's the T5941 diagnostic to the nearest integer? 93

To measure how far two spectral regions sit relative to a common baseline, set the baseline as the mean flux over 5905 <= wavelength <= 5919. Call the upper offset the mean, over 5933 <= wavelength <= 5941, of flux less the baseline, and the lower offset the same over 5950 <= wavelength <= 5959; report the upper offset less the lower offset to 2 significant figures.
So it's 1.5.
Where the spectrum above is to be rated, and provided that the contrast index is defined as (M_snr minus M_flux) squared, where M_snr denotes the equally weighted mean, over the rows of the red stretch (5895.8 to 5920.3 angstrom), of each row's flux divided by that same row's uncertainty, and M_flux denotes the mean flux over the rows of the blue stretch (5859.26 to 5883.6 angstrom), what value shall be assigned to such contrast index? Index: 317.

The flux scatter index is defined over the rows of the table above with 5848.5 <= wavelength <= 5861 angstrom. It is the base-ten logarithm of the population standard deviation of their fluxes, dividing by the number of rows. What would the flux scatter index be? 0.44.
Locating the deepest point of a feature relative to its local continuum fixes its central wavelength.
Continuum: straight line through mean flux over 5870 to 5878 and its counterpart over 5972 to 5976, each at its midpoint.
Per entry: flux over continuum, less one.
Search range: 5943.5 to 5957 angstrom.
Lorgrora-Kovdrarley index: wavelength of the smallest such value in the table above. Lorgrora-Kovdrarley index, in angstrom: 5951.04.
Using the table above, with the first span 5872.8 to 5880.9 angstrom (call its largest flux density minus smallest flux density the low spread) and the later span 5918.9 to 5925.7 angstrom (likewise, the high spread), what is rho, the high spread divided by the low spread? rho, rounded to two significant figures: 1.9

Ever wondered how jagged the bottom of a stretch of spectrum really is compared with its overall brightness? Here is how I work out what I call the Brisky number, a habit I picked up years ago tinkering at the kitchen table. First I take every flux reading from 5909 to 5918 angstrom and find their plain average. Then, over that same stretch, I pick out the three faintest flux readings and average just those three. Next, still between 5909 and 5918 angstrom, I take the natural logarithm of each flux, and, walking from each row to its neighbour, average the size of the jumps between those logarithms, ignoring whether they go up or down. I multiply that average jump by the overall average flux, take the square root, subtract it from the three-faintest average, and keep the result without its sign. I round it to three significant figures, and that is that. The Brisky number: 19.2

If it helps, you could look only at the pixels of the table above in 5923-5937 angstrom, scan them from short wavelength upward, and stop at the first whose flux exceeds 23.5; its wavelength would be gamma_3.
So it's 5927.79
